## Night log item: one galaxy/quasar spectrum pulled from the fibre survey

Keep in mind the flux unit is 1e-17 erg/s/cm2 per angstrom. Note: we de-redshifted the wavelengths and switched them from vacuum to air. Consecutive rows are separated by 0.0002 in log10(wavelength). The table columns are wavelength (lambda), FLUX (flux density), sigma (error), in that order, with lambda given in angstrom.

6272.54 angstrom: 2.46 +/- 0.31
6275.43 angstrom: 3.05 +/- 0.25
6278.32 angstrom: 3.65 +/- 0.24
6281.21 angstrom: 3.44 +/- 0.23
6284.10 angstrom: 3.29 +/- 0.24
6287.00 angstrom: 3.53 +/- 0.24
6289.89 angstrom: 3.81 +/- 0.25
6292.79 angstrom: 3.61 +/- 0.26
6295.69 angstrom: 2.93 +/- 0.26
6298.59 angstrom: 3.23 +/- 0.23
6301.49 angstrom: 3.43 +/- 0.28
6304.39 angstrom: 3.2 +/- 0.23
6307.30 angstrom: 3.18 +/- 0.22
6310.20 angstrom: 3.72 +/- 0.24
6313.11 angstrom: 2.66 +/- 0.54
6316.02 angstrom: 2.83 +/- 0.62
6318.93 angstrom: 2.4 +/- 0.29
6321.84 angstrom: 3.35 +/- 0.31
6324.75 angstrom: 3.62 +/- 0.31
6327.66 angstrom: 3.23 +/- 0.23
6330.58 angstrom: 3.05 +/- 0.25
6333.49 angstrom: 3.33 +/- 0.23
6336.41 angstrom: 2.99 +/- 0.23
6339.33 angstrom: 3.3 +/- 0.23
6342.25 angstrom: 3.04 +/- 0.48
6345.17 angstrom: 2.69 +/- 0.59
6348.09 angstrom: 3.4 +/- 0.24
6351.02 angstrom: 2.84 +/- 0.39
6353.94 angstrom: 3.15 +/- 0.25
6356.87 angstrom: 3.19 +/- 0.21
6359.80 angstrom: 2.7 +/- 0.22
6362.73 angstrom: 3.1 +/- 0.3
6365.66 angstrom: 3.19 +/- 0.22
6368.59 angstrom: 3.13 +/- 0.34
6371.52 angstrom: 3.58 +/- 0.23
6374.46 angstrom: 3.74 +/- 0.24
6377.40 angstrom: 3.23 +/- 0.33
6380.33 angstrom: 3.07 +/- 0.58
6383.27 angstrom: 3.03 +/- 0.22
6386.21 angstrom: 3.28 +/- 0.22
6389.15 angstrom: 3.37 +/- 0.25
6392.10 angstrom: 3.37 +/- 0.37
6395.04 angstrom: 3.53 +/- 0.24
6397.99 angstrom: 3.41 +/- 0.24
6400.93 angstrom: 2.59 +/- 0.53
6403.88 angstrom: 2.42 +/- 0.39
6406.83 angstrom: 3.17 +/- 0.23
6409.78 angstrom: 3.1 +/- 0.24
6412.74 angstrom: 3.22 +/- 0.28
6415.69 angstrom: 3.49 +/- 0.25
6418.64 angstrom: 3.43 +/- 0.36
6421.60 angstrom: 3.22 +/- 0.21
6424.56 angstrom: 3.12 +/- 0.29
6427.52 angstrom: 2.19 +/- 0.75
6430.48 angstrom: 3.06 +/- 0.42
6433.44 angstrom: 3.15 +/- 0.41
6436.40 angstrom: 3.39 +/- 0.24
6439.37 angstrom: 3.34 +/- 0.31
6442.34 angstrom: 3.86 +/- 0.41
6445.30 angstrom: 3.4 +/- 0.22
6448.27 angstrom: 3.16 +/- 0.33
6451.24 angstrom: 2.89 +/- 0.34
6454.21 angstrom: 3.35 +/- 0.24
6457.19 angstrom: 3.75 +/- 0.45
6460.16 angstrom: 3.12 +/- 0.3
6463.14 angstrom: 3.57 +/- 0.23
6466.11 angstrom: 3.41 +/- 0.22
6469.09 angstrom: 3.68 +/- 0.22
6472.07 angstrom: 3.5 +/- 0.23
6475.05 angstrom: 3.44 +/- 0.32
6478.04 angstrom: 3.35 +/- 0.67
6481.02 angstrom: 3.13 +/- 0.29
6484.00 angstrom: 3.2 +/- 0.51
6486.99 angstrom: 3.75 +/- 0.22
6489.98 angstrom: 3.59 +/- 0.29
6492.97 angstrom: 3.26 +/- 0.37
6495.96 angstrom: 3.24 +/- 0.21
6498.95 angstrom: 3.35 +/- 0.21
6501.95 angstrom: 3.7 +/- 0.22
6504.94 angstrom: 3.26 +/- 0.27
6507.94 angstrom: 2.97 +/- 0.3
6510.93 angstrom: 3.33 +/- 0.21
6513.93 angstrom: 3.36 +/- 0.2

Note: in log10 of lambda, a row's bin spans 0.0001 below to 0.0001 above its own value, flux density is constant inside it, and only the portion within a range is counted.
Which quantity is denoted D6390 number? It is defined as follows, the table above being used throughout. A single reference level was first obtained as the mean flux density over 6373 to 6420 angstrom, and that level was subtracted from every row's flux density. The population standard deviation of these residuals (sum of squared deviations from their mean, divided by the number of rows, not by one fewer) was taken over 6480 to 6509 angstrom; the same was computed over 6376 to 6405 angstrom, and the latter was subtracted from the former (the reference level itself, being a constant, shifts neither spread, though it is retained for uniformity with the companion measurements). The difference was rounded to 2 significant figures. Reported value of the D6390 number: -0.10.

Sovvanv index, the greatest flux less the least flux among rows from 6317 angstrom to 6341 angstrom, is 1.2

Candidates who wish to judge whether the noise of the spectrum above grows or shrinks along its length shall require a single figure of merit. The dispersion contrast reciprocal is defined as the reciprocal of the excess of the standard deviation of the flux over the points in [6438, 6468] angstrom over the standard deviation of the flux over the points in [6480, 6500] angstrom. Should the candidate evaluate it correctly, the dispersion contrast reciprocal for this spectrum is 15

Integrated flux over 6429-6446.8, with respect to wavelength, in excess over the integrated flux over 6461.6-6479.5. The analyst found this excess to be -2.5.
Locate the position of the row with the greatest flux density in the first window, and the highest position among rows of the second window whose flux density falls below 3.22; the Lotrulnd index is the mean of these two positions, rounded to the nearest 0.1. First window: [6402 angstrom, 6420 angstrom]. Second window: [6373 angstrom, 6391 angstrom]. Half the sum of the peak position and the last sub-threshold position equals 6399.5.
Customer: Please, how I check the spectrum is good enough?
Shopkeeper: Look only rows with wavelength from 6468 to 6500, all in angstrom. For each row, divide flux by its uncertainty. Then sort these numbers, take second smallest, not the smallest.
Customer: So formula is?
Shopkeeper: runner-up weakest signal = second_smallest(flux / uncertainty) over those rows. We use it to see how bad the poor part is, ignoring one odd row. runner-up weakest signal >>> 6.3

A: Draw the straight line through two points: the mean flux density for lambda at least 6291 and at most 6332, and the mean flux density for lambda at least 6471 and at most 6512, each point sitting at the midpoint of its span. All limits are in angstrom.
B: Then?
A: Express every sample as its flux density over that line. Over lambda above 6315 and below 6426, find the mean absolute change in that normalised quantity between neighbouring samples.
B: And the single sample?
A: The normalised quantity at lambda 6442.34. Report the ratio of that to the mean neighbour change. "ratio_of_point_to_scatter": 13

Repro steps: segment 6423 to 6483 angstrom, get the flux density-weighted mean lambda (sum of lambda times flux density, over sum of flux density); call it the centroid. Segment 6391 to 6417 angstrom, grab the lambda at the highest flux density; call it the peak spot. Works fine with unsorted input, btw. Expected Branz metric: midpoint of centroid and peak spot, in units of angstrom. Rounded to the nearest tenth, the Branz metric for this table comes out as 6424.3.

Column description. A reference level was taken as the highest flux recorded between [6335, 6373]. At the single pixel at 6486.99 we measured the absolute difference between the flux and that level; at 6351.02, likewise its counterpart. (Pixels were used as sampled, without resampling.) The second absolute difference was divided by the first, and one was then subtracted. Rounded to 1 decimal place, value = 3.4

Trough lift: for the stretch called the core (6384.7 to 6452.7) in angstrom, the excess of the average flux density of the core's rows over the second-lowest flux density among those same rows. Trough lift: 0.76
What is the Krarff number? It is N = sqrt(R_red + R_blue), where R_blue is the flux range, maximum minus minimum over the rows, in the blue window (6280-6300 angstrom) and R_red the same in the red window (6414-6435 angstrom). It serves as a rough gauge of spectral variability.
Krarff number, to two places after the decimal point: 1.48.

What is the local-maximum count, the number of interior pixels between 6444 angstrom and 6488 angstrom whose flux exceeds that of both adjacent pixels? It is 3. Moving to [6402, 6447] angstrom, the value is 4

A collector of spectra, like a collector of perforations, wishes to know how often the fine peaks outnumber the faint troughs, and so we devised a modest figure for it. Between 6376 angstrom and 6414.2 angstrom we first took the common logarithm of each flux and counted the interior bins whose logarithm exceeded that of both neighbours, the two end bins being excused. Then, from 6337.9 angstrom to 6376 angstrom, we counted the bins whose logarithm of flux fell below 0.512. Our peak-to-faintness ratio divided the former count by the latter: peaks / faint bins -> 0.22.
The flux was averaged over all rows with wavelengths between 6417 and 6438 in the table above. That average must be 3.08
